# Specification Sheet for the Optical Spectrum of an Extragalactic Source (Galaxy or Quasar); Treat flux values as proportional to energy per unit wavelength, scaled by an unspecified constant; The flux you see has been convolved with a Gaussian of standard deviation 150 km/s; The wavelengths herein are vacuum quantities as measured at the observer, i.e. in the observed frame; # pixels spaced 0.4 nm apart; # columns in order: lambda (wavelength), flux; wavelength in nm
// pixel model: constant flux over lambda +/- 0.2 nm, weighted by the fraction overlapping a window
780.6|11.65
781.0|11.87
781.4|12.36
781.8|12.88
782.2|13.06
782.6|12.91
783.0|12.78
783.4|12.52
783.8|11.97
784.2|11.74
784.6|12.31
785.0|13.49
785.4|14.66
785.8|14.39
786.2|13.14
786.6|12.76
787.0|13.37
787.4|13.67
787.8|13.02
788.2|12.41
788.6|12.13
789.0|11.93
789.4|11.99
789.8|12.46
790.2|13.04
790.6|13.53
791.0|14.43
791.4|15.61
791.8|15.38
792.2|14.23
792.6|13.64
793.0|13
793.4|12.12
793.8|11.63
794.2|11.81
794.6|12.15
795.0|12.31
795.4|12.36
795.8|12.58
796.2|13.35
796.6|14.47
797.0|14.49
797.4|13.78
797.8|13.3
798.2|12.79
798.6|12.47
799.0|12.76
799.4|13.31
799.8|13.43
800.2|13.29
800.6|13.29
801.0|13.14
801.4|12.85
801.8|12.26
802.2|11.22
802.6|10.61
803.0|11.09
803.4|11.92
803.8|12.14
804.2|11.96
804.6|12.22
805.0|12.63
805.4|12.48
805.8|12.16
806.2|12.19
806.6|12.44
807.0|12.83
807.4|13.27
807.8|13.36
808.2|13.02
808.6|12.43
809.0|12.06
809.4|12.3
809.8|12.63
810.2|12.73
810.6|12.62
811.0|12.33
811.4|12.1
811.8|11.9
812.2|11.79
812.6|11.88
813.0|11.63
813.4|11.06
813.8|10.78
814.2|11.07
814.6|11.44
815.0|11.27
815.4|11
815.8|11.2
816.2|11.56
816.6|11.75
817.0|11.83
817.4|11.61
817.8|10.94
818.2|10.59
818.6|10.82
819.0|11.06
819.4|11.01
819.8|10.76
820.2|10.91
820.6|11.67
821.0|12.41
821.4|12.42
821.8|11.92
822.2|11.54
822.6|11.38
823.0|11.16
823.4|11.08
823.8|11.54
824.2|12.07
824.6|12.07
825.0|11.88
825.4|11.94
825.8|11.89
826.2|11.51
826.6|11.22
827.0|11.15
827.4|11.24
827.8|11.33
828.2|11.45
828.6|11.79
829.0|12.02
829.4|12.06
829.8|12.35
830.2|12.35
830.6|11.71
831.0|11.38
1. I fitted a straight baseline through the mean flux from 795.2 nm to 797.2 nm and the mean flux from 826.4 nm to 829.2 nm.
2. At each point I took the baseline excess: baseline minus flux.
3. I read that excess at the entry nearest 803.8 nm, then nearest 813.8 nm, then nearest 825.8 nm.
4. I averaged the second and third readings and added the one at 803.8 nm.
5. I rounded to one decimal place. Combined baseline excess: 1.5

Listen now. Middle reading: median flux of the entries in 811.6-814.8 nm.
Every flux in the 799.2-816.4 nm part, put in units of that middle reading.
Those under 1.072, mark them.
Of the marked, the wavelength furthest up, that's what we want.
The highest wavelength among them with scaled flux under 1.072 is 816.2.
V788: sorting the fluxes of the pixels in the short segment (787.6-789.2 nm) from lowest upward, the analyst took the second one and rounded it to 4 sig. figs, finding 12.13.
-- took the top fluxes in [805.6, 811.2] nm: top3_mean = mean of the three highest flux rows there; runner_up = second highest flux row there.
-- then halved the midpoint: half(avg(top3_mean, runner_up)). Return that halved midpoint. 6.62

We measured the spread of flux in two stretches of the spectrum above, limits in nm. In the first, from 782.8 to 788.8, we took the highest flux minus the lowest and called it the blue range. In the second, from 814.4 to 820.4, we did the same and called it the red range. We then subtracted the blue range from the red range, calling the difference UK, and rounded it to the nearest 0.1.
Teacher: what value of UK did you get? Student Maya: -1.7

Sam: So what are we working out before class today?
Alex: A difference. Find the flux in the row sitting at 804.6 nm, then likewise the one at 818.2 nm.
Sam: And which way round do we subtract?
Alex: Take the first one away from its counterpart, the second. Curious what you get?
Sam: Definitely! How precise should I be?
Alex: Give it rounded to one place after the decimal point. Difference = -1.6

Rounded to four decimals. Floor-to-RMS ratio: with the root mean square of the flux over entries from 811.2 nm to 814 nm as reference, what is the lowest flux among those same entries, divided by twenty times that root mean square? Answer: 0.0465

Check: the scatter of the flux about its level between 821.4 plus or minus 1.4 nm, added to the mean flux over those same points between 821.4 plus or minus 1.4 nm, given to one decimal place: 12.3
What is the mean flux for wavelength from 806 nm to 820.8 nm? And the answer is 11.8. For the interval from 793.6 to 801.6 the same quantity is 13.0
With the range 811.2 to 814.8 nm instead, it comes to 11.5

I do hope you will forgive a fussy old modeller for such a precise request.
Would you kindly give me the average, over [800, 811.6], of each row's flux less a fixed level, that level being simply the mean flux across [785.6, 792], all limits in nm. -0.93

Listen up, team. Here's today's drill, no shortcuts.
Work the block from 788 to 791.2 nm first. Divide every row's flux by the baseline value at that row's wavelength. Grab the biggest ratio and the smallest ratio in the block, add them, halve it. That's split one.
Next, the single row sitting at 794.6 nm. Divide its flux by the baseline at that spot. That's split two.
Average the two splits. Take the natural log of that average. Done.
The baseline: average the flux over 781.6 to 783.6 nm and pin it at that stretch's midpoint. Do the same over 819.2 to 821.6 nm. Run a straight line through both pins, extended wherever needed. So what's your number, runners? 0.01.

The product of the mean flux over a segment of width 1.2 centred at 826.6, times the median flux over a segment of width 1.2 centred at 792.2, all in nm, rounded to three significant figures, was 161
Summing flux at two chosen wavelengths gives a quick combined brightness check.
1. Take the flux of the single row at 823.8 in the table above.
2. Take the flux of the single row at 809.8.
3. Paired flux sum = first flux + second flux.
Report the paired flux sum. 24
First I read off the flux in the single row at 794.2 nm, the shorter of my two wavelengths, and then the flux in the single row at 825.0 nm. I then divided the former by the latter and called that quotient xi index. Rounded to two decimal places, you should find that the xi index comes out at 0.99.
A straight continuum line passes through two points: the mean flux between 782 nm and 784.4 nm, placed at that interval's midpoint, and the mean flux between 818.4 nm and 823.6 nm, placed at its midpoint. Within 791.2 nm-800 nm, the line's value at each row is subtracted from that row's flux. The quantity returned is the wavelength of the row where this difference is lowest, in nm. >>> 793.8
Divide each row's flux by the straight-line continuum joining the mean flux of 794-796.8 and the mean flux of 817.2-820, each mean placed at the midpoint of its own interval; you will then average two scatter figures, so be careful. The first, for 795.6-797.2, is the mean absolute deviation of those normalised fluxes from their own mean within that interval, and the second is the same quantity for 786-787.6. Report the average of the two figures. 0.0430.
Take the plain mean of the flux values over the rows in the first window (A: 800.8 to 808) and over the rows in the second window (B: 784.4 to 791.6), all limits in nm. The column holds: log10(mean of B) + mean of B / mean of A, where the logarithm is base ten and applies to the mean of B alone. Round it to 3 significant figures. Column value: 2.20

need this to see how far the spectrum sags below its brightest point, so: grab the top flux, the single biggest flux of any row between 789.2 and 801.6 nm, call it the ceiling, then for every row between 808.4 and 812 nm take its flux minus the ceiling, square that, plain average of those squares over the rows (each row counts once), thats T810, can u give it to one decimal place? 10.7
